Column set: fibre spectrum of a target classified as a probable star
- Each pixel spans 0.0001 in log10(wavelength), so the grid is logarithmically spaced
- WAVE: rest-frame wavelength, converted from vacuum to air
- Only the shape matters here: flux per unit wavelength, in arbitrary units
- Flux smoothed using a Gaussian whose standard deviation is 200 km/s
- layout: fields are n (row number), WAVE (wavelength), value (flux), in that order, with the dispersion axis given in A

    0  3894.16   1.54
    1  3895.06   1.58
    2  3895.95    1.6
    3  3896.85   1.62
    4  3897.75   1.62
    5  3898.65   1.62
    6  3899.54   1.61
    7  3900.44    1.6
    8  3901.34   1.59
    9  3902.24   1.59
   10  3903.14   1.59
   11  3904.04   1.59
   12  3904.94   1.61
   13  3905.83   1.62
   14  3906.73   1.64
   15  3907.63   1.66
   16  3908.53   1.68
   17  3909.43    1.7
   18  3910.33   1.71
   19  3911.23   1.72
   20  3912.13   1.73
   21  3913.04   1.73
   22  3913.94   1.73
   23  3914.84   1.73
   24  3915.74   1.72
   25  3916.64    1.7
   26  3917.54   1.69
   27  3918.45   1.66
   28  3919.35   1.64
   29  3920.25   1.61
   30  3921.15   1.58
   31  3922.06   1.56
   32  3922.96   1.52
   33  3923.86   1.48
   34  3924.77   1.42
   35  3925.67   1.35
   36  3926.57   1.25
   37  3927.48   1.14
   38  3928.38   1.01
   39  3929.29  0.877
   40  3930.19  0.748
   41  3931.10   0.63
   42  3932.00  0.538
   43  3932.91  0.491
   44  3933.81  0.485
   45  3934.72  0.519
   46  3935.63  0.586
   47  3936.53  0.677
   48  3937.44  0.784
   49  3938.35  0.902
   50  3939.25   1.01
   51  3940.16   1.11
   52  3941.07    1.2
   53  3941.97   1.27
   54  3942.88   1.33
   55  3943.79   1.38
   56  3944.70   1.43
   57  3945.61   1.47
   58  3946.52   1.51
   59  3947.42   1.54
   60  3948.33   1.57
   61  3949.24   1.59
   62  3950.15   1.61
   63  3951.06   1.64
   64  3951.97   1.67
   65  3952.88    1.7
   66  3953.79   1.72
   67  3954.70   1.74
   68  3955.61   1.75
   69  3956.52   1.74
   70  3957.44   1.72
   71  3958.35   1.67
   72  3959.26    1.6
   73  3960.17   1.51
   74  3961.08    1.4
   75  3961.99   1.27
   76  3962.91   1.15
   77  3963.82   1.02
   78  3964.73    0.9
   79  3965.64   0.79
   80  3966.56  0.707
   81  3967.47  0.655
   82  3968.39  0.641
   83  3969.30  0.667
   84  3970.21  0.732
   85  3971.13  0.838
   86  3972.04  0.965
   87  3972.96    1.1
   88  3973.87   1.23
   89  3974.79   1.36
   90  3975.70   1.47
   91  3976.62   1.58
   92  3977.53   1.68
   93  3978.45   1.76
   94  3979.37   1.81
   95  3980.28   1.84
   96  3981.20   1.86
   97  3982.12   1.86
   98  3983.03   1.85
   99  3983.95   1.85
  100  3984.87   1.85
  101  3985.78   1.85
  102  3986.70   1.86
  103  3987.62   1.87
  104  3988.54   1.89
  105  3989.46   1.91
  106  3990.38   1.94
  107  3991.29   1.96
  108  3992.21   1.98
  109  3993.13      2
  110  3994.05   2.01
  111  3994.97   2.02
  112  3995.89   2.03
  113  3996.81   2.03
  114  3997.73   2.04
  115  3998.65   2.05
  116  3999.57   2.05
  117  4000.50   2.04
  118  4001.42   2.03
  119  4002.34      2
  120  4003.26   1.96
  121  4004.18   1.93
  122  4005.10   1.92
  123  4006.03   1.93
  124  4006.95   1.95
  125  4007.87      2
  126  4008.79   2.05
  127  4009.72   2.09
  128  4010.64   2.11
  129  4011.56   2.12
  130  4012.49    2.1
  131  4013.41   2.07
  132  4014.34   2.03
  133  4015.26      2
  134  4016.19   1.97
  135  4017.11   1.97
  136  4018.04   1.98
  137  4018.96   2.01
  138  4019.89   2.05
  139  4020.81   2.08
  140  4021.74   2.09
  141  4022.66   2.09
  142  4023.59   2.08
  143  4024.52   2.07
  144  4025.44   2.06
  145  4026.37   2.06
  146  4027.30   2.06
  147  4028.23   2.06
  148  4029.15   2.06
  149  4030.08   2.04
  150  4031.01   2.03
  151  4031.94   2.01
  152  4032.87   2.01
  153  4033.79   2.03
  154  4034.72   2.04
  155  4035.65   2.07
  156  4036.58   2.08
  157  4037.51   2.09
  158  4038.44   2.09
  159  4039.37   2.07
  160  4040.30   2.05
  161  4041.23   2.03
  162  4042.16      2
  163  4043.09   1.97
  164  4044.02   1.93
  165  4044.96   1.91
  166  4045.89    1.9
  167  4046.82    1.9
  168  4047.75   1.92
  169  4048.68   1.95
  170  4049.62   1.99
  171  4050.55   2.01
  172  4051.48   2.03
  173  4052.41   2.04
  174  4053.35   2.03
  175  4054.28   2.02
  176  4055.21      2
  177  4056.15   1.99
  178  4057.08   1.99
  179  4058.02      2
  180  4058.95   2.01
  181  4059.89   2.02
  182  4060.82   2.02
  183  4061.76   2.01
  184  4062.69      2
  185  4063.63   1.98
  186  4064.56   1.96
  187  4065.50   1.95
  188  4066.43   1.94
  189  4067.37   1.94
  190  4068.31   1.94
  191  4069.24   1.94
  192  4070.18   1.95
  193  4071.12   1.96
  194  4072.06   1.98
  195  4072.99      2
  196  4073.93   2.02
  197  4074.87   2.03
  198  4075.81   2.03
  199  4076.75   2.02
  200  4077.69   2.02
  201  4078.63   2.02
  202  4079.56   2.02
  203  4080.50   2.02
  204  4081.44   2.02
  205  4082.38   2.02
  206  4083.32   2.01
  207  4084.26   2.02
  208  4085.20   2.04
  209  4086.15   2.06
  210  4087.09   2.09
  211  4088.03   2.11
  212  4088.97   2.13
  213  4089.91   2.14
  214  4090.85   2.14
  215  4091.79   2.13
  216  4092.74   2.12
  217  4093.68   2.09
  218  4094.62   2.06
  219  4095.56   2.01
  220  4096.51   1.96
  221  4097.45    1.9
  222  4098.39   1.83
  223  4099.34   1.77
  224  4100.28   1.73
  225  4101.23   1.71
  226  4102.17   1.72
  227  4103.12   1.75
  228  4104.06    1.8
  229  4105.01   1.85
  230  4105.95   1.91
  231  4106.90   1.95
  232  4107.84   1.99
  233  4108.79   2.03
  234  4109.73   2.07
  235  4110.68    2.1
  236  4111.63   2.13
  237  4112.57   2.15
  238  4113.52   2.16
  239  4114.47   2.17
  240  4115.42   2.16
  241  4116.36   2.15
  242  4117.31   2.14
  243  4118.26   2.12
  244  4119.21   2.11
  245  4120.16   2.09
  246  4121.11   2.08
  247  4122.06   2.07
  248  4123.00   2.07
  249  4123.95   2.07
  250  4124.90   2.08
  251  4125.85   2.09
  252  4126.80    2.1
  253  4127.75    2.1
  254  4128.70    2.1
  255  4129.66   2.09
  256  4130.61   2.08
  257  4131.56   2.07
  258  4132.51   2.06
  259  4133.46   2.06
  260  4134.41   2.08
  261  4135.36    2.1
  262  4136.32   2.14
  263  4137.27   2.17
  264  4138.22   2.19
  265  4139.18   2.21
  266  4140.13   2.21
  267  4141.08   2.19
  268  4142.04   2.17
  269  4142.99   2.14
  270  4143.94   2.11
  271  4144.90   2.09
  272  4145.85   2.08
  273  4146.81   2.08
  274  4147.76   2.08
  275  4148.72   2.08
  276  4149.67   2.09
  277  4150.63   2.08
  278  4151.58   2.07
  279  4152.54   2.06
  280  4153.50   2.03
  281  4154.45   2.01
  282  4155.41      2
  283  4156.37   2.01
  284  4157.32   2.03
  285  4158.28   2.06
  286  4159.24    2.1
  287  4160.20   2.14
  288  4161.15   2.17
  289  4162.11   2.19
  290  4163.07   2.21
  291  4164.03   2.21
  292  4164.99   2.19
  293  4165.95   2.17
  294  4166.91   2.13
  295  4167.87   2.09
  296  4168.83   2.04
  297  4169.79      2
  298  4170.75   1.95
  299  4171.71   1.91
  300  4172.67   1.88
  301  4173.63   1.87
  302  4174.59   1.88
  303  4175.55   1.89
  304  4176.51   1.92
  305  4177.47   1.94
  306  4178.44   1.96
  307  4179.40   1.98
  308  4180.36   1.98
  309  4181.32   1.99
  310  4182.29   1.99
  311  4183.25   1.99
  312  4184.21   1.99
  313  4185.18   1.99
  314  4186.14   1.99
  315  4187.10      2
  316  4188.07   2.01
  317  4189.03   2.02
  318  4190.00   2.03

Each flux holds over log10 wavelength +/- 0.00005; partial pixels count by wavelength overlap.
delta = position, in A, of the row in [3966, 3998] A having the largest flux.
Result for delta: 3997.73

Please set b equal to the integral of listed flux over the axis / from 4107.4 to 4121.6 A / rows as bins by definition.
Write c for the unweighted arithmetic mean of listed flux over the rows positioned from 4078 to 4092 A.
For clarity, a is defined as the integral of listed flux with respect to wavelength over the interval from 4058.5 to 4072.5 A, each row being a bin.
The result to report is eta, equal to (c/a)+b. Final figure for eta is 30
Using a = 28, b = 30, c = 2.06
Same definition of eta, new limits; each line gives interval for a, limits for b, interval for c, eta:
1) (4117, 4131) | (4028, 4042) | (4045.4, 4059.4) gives 29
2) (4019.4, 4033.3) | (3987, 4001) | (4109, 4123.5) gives 28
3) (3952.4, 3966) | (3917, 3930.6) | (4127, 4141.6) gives 19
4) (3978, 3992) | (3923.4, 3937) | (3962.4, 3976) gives 12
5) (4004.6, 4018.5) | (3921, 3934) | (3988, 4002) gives 14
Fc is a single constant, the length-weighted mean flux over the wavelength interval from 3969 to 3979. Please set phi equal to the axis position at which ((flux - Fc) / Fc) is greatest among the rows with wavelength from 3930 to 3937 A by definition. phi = 3930.19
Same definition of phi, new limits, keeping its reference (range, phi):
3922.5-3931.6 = 3922.96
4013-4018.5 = 4013.41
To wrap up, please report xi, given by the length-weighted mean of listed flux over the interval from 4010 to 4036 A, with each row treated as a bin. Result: 2.05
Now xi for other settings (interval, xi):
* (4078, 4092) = 2.06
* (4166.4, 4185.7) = 1.97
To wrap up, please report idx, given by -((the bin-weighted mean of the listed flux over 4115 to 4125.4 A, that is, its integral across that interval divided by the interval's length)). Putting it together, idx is -2.10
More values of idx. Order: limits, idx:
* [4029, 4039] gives -2.05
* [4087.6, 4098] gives -2.07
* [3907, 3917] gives -1.71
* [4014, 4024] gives -2.03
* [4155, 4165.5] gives -2.12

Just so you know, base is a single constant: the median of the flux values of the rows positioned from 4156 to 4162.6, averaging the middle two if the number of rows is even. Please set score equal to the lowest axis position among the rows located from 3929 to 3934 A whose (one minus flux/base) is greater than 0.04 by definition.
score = 3929.29 A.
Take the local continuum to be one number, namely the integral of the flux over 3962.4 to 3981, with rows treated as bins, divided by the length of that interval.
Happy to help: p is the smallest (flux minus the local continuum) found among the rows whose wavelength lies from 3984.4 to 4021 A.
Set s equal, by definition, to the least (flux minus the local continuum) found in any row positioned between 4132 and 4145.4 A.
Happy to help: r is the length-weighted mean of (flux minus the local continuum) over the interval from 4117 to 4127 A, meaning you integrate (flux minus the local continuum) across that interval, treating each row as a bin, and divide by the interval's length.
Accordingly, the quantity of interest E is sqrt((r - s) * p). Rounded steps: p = 0.69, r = 0.94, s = 0.9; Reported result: 0.1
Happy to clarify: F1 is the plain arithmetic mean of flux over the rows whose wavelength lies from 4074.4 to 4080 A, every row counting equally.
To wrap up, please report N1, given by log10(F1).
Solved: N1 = 0.306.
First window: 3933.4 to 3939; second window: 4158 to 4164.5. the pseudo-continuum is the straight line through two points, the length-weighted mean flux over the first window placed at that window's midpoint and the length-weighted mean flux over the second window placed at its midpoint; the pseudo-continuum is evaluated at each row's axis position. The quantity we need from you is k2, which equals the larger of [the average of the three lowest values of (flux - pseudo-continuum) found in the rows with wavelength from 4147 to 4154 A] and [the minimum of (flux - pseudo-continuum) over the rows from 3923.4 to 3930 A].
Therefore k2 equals 0.2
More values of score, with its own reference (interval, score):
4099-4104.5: 4099.34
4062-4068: 4062.69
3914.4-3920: 3914.84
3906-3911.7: 3906.73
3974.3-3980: 3974.79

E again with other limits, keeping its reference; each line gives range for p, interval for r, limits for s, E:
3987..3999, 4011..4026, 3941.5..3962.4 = 0.7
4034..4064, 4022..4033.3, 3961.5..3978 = 1.0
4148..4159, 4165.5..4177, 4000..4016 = 0.2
